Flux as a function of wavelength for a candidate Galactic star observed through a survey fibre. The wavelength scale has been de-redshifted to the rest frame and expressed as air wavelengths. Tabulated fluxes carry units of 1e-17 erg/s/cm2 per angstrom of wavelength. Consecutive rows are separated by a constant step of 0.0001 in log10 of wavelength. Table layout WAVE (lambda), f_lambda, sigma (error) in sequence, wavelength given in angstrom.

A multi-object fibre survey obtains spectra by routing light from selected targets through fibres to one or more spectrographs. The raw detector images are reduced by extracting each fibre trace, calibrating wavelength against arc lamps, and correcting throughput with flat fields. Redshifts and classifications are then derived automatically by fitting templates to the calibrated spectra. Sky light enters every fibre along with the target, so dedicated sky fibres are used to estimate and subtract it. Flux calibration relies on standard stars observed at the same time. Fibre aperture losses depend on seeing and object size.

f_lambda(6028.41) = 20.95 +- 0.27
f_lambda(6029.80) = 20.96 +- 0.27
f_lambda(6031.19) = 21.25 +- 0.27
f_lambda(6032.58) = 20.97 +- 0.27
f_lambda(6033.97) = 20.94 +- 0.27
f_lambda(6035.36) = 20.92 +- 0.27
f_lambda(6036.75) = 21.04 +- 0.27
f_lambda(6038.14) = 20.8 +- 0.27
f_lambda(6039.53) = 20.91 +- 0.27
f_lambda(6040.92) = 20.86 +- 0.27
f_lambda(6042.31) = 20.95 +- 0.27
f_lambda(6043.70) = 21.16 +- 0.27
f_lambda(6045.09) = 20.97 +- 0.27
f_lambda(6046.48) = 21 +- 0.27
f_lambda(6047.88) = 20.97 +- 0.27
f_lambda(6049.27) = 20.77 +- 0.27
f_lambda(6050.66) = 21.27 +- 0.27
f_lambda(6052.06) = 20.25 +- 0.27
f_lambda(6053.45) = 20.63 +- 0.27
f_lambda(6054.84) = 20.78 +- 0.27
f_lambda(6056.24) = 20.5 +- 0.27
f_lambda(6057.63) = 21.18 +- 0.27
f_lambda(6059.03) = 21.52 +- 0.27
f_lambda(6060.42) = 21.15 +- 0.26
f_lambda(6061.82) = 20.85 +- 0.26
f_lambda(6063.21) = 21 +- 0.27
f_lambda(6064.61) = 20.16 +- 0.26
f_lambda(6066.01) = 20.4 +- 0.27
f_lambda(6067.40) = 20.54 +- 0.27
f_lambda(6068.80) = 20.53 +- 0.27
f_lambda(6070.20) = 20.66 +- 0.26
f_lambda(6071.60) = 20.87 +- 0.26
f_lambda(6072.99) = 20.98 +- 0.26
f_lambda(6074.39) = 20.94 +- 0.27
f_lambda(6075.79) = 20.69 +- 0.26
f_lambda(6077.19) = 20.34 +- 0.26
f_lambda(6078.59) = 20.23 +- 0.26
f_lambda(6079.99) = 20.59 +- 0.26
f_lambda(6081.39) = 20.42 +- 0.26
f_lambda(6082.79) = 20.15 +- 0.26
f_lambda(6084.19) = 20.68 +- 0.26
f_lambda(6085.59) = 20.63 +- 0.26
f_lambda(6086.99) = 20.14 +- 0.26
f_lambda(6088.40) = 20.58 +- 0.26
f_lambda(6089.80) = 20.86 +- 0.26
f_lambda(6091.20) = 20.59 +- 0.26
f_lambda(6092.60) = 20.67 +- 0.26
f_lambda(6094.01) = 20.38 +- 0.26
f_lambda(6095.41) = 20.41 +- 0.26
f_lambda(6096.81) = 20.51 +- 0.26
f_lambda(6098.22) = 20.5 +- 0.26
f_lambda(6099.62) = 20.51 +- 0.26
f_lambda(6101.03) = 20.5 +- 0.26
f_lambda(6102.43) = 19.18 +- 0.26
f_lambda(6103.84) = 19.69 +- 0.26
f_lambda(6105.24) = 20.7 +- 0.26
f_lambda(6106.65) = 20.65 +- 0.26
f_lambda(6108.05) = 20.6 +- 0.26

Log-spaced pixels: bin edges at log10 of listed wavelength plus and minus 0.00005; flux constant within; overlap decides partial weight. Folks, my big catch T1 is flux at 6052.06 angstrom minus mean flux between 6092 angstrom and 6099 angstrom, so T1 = -0.24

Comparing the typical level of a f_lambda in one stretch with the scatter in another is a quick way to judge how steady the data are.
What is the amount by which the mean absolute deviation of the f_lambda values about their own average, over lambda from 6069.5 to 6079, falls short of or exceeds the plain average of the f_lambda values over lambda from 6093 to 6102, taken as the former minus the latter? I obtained -20.2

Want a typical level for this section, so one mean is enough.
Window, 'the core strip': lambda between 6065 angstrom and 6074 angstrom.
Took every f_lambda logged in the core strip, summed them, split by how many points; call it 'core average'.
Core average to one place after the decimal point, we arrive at 20.7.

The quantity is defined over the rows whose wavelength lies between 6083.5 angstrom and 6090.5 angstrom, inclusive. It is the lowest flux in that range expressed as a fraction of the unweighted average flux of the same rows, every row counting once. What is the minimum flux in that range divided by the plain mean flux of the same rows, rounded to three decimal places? 0.979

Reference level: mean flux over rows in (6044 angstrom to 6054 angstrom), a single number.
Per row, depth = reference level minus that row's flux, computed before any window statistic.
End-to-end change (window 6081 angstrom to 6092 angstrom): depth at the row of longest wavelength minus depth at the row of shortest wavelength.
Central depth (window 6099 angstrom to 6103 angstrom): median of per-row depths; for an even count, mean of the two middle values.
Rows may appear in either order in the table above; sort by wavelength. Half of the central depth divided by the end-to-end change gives -1.0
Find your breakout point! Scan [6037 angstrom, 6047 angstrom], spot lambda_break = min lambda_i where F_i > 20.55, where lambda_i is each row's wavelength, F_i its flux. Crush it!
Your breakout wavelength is 6038.14 angstrom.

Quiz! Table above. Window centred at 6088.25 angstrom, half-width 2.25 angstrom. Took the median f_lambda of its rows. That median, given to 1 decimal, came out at 20.6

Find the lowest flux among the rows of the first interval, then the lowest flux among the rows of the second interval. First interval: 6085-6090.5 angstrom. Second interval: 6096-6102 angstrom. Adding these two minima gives 40.6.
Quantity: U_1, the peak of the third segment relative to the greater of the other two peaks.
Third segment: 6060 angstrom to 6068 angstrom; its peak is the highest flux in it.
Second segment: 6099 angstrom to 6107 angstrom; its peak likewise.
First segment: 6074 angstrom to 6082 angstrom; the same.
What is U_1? 1.01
